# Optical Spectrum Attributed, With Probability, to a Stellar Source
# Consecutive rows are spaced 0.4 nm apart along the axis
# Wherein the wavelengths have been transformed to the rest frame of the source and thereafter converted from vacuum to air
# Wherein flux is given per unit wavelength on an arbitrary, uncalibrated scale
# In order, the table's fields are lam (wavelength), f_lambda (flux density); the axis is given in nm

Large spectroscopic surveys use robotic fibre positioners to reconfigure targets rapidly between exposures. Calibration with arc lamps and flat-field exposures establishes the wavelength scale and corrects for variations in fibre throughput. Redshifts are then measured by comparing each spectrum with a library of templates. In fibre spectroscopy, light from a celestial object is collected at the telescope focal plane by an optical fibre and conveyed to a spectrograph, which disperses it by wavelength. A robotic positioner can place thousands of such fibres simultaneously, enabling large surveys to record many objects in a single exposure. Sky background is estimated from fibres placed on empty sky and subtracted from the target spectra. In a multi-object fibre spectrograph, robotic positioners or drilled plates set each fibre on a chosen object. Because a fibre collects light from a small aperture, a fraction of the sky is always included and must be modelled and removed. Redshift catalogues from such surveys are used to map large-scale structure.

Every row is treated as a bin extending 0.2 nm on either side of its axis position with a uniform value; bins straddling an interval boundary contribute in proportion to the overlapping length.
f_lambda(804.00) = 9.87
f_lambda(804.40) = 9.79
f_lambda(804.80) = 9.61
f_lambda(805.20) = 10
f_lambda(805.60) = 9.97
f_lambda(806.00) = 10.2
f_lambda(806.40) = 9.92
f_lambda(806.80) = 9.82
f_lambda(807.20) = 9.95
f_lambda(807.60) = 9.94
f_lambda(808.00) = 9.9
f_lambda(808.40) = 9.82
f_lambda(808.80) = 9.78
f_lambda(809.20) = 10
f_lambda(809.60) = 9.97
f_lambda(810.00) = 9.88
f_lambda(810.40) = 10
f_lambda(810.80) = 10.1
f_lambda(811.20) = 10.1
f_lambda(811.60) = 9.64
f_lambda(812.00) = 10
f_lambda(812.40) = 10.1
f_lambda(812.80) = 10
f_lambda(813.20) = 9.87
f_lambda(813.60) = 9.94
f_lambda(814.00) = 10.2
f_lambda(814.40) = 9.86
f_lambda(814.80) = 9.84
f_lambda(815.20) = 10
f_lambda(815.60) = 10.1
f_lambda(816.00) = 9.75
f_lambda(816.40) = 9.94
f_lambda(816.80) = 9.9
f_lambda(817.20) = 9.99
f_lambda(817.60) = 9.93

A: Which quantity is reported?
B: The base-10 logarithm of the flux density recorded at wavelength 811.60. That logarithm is 0.98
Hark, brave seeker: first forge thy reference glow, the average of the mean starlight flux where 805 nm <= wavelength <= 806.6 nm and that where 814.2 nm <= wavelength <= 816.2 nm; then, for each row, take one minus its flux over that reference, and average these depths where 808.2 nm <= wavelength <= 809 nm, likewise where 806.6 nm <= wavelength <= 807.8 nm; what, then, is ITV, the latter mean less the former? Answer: -0.010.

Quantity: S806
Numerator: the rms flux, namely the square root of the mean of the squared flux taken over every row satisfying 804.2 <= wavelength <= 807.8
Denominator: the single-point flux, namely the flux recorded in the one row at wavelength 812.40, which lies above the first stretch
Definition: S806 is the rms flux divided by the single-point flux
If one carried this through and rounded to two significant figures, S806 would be 0.98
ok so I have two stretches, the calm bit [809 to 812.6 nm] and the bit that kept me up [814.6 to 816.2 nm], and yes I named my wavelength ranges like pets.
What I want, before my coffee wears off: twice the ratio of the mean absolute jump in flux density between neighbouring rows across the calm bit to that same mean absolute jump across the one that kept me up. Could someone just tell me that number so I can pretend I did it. 1.55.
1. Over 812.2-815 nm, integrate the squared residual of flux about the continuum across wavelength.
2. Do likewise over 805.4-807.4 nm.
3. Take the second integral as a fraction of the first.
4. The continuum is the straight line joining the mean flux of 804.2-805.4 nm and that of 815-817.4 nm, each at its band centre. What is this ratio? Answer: 1.4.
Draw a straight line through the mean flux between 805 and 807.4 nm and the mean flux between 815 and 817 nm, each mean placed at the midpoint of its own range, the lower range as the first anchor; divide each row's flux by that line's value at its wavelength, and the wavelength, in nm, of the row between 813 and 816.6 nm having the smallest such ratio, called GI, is 816.00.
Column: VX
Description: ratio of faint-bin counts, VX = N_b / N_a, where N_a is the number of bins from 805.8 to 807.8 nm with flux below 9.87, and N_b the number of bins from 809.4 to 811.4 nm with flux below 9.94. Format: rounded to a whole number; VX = 1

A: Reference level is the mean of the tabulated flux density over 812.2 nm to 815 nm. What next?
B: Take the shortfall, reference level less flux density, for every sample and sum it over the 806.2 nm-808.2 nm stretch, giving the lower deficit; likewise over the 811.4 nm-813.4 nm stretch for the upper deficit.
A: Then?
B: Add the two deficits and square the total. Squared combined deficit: 0.35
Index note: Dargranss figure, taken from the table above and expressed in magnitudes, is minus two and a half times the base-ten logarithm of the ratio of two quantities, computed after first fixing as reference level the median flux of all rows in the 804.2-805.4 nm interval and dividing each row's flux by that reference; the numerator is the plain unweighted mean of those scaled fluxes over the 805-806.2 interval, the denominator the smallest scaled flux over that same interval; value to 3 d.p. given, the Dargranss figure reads -0.009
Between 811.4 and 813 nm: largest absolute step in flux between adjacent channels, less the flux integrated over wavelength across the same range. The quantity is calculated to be -16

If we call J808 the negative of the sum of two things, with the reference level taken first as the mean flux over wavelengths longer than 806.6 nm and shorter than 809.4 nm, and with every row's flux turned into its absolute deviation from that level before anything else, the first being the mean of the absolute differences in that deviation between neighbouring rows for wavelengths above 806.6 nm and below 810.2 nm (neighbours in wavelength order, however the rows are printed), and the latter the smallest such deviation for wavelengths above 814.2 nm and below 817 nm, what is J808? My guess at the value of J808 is -0.045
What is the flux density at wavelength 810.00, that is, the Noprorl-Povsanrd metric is 9.88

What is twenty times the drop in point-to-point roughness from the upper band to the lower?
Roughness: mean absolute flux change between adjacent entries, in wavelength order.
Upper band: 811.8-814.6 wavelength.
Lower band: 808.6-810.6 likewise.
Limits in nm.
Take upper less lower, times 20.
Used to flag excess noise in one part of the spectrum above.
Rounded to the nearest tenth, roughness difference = 1.0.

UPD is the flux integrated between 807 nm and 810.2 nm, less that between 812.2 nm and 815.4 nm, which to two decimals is -0.23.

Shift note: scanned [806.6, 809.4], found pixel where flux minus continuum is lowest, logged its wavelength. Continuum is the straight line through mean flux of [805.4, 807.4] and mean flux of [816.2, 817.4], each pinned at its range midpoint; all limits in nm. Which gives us 808.80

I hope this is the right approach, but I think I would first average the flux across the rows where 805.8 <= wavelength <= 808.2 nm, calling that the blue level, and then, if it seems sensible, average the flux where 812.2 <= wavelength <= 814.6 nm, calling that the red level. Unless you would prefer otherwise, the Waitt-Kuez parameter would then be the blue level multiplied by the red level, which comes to 100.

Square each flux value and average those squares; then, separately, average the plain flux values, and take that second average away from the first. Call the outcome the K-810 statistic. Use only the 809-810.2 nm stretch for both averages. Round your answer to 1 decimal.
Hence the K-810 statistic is 89.1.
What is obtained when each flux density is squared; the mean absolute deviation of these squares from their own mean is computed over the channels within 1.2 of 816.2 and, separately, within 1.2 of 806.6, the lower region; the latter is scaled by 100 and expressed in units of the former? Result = 96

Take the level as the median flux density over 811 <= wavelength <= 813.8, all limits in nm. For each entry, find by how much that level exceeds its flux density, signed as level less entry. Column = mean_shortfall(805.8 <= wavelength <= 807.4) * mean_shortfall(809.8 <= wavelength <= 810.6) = 0.002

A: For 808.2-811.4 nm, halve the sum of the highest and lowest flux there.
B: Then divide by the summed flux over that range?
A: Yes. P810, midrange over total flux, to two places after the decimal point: 0.12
